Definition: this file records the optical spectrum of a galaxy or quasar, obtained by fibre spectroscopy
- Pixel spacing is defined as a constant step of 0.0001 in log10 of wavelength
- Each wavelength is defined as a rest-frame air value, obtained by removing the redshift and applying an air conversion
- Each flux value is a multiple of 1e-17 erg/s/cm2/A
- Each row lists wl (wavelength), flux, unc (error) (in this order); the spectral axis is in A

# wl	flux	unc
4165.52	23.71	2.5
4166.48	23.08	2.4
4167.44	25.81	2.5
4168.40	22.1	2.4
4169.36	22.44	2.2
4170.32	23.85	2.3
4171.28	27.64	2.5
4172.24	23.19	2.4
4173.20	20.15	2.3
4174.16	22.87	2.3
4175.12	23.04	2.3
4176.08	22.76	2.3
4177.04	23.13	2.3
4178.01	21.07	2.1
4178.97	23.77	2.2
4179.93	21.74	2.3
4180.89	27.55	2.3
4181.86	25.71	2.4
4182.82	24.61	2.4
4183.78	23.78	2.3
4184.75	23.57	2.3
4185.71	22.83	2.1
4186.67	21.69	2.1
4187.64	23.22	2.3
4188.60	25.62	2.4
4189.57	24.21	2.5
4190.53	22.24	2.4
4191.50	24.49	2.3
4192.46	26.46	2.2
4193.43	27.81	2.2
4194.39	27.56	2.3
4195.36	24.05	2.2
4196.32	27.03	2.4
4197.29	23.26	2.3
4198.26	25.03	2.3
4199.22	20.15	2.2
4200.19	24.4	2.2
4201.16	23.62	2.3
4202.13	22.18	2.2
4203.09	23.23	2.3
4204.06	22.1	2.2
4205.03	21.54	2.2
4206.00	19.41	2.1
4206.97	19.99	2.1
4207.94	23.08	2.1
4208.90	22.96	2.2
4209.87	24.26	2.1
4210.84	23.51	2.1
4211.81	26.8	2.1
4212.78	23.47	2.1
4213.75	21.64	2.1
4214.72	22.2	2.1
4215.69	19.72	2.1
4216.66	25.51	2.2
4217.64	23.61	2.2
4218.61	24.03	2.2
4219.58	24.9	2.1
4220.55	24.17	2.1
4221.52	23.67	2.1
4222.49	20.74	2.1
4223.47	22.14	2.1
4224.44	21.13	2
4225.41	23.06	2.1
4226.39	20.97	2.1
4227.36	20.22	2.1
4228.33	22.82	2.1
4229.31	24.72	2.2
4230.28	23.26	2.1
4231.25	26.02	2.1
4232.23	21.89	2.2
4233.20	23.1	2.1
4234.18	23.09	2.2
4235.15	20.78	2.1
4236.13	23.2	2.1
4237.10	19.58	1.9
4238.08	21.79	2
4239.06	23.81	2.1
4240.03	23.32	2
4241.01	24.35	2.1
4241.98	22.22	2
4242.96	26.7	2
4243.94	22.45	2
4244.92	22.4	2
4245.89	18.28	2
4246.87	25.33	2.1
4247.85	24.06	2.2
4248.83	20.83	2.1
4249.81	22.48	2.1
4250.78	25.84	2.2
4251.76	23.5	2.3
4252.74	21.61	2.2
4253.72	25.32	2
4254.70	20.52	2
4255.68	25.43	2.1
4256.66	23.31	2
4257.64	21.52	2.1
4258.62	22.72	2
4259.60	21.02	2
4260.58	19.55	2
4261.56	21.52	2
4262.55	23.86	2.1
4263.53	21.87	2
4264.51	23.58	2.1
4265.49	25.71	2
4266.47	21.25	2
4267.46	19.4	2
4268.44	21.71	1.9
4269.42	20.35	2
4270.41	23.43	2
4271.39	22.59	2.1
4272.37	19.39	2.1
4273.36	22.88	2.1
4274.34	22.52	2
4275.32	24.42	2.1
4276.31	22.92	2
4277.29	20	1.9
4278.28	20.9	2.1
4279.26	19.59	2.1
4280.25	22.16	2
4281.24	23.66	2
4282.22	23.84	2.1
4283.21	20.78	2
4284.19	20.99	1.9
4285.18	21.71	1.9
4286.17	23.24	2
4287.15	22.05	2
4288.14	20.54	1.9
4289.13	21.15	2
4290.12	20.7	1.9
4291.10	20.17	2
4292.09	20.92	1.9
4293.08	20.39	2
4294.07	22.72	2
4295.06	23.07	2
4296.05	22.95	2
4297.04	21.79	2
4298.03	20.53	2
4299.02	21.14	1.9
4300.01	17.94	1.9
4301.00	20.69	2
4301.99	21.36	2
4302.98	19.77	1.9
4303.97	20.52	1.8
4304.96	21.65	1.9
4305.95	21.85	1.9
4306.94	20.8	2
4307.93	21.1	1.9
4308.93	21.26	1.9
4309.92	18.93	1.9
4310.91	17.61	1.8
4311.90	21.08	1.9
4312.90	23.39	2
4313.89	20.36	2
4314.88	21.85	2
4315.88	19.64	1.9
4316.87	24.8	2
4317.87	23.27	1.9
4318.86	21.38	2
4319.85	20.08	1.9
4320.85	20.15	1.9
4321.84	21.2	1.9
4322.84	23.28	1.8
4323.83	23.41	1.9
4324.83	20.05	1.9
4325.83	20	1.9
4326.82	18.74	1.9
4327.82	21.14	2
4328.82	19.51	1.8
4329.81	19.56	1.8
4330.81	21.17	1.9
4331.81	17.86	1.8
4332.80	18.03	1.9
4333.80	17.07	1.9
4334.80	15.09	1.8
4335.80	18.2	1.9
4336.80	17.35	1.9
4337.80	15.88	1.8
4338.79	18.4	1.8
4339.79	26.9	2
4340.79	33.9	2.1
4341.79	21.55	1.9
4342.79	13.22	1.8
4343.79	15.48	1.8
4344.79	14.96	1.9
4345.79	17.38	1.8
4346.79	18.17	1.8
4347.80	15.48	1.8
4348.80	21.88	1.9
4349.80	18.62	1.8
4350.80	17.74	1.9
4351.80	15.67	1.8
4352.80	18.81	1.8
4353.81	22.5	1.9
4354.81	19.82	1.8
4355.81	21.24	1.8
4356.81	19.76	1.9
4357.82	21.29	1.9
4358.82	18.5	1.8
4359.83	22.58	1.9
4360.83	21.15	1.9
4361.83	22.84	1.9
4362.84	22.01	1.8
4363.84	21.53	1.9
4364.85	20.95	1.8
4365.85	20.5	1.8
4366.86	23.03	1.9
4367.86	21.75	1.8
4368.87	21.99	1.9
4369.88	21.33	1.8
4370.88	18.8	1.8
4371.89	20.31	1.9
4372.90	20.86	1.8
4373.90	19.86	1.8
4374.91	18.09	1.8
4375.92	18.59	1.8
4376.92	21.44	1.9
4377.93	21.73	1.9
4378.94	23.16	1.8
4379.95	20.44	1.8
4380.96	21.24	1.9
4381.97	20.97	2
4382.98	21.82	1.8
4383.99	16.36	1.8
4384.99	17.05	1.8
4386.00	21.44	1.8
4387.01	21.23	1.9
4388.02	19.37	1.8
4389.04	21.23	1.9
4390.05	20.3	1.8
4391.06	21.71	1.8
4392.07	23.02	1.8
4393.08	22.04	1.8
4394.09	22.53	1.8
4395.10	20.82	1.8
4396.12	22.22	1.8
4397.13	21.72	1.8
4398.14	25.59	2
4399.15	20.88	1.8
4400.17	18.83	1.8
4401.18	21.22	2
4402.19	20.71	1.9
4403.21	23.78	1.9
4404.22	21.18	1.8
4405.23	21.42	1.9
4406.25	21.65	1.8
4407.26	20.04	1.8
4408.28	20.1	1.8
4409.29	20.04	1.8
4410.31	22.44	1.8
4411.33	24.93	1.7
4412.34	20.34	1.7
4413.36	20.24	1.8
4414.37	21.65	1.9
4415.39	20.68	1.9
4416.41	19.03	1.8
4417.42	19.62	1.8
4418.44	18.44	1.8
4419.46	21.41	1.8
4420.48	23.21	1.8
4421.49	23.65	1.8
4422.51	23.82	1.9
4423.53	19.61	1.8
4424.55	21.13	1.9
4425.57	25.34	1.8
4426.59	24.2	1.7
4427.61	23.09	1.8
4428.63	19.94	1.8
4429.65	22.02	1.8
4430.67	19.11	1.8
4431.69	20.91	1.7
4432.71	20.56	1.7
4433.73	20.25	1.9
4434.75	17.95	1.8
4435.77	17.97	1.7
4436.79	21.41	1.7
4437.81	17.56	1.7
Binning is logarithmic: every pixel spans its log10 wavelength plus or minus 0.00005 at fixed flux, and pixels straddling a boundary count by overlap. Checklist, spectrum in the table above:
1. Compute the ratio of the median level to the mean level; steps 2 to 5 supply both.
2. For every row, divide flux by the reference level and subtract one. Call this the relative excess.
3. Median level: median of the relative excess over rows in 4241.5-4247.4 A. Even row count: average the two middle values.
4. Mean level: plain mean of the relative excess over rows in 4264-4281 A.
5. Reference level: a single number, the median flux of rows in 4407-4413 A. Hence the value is 1.3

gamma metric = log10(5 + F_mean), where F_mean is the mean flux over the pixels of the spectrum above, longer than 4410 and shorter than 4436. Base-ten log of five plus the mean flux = 1.42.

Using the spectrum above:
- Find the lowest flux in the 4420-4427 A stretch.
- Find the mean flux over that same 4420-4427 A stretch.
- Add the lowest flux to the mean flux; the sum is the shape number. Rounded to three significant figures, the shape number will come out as 42.6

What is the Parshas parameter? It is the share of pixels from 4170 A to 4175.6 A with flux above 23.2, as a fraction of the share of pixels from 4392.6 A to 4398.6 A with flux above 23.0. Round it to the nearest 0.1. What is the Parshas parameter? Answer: 2.0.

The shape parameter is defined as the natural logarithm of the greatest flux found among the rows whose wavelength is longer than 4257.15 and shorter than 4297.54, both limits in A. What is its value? 3.25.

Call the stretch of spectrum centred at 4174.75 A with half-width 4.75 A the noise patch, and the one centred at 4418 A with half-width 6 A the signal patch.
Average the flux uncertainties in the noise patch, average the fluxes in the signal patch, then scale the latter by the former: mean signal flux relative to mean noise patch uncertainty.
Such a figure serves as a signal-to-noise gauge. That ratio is 9.1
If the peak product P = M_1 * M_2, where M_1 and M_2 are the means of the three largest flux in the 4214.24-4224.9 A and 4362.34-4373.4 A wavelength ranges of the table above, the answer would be 555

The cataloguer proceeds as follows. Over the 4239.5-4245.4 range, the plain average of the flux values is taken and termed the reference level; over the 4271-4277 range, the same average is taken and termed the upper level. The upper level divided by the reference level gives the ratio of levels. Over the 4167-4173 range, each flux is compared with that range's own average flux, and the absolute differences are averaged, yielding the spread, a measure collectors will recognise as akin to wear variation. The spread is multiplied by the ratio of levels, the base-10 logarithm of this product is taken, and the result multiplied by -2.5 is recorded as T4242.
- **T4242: -0.52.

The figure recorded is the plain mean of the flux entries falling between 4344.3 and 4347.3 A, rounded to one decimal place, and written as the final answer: 16.8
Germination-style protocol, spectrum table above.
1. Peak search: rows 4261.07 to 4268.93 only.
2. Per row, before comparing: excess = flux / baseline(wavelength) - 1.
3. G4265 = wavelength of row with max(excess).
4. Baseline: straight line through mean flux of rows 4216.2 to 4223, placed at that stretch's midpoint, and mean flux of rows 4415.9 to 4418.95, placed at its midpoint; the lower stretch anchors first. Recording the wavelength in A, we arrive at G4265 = 4265.49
